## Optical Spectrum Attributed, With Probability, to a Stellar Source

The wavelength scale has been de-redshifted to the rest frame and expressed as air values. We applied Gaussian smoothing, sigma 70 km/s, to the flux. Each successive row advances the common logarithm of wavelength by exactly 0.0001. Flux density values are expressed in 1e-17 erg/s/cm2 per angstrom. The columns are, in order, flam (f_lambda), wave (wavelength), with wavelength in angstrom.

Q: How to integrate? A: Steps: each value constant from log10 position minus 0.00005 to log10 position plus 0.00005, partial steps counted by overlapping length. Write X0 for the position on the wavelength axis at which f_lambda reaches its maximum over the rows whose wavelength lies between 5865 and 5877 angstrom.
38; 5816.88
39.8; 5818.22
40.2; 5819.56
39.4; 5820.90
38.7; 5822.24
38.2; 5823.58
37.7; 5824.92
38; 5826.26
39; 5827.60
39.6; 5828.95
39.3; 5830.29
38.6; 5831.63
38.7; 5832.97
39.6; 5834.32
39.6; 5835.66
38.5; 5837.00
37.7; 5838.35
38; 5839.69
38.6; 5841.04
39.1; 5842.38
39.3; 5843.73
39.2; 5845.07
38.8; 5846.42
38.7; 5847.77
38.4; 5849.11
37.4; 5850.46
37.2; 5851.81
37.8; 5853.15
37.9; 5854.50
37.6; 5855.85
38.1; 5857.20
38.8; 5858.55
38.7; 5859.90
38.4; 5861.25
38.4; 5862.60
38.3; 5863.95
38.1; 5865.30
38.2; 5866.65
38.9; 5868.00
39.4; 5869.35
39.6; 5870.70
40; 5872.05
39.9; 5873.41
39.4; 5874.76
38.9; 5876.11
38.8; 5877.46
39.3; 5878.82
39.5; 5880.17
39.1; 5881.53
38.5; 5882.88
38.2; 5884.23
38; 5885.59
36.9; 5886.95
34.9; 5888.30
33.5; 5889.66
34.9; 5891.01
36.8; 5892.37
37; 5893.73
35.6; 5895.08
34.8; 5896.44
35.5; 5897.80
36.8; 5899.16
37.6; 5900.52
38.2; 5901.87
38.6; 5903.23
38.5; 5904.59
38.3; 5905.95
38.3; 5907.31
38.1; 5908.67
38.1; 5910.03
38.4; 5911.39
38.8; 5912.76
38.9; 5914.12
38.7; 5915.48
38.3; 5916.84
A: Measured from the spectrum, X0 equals 5872.05 angstrom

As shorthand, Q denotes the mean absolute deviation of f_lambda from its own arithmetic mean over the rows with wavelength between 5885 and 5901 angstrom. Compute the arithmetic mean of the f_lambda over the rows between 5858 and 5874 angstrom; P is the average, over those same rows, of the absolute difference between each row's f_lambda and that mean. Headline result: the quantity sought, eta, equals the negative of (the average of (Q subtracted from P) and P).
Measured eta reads 0.0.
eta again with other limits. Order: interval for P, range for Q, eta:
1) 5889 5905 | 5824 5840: -1.0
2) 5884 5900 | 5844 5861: -0.9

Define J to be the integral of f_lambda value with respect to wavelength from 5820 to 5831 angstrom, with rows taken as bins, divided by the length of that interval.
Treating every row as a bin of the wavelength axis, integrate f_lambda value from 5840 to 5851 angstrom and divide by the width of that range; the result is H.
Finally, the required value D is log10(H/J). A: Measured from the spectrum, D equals 0.00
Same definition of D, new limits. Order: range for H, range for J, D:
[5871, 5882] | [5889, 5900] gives 0.04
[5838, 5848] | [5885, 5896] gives 0.03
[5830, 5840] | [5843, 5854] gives 0.00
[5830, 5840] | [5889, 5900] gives 0.04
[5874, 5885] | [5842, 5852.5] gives 0.01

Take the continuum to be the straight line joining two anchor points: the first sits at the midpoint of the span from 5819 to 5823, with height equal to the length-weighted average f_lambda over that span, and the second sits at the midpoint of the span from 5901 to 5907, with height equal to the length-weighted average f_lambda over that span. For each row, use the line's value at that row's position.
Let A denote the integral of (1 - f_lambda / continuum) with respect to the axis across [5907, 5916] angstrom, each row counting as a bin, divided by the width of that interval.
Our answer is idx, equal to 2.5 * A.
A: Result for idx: -0.01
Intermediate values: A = -0.004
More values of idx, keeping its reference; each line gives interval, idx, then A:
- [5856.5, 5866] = 0.03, 0.013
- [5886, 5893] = 0.20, 0.080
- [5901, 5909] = 0.00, 0.002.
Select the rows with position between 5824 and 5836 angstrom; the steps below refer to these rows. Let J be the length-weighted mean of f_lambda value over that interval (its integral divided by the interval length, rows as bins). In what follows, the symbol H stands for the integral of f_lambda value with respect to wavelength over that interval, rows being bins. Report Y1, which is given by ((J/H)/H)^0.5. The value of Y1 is 0.0134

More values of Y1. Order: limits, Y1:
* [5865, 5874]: 0.0177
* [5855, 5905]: 0.0032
